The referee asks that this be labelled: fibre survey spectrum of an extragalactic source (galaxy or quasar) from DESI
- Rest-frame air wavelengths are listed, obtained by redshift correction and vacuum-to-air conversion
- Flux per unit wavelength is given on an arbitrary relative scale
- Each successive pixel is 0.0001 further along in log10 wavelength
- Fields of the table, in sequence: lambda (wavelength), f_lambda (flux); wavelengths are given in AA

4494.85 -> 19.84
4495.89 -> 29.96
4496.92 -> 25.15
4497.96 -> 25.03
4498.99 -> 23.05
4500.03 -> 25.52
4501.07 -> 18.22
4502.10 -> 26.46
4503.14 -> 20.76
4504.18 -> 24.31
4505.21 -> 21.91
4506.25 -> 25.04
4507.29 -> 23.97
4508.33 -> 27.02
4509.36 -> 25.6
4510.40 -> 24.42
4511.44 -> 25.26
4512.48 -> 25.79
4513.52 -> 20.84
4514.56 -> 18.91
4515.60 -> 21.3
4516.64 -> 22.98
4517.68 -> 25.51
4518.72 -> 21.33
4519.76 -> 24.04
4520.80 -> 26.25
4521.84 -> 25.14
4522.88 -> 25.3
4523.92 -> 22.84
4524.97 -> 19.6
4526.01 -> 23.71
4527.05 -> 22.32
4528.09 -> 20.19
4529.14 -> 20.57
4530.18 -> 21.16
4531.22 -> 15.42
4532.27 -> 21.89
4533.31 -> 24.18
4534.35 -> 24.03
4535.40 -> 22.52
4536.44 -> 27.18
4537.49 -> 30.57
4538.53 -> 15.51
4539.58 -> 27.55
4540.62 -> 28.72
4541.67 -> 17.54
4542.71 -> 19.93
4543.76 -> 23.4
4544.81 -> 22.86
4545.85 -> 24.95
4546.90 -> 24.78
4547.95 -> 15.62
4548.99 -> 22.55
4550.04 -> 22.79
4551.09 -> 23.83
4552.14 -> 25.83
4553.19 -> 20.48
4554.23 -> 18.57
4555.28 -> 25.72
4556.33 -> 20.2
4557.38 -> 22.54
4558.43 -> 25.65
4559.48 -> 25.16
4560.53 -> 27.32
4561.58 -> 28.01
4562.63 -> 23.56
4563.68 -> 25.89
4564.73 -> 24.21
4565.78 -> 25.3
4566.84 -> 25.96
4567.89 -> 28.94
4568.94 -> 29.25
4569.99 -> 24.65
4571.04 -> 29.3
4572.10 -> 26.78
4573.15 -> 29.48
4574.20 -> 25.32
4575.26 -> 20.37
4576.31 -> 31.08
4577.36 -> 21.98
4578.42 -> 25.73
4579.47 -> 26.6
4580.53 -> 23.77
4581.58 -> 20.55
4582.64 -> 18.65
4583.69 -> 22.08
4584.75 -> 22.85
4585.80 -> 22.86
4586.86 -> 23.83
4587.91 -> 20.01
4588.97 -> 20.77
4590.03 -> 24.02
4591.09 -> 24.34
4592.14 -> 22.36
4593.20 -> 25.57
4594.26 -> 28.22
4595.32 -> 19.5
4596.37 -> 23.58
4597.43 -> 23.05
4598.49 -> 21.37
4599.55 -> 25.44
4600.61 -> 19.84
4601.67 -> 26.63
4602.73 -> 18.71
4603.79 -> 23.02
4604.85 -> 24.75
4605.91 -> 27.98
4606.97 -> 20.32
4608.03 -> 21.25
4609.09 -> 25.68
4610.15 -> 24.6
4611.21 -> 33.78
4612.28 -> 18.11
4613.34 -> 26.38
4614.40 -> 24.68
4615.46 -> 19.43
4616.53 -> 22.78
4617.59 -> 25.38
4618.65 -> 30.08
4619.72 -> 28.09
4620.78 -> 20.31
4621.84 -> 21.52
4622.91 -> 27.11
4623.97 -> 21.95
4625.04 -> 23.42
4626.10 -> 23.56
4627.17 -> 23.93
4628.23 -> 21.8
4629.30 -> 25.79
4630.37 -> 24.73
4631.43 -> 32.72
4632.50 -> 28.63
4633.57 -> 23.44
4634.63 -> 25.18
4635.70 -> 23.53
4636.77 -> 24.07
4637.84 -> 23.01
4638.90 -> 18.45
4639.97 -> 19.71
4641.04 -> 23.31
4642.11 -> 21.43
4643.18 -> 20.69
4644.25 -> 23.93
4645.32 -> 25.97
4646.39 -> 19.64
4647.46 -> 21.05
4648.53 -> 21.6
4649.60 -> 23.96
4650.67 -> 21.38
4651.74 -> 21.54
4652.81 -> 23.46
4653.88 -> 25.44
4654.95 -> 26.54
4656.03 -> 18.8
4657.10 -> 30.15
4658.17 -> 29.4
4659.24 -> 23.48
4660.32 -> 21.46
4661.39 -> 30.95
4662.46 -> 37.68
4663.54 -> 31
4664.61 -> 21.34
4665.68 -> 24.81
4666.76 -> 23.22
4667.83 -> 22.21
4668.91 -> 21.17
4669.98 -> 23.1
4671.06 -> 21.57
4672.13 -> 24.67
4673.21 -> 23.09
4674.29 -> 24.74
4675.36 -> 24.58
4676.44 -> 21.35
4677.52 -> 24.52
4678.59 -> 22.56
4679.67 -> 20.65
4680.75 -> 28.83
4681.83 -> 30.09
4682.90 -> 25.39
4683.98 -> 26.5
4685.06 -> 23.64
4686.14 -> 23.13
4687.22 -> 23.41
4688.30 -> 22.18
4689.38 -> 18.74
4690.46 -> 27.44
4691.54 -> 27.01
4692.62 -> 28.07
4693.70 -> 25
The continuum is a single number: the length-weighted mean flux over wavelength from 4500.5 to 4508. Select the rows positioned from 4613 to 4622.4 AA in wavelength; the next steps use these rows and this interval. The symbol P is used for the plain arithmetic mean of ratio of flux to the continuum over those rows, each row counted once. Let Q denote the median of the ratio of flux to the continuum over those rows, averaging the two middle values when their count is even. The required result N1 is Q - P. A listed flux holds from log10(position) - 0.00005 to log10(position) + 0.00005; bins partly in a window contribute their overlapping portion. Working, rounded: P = 1.05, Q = 1.07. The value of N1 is 0.02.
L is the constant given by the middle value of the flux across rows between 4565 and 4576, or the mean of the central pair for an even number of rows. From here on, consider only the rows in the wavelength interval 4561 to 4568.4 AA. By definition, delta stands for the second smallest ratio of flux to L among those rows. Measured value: 0.92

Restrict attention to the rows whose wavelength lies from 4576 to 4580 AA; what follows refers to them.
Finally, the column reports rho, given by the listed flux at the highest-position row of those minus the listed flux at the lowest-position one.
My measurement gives -4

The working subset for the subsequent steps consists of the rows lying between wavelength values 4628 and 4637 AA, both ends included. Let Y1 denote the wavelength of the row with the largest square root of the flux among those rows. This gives 4631.43 AA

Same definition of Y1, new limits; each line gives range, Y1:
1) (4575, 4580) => 4576.31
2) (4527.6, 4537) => 4536.44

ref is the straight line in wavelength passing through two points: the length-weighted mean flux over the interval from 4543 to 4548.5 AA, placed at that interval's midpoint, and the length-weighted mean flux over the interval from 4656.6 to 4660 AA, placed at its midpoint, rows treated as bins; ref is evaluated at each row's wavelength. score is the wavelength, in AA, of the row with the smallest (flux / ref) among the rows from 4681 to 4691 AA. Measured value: 4689.38 AA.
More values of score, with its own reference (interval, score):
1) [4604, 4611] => 4606.97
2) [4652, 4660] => 4656.03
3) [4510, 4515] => 4514.56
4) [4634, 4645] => 4638.90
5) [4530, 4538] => 4531.22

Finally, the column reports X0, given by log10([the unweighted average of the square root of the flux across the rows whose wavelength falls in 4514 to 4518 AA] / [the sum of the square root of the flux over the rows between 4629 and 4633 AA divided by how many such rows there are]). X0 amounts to -0.05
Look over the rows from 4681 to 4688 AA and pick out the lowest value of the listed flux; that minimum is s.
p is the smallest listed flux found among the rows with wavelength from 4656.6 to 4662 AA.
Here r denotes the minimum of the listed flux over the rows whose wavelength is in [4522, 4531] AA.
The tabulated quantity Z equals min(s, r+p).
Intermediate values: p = 21.46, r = 19.6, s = 23.13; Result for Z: 23.1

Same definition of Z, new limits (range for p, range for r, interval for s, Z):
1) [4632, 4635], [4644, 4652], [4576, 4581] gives 22.0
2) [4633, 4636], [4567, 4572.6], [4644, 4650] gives 19.6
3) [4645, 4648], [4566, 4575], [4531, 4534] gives 15.4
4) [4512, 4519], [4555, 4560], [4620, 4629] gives 20.3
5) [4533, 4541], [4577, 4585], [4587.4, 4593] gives 20.0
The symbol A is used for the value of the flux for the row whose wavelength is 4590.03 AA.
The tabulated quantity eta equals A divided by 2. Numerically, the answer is 12.0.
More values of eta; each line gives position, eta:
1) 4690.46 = 13.7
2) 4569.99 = 12.3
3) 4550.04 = 11.4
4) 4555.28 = 12.9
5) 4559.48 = 12.6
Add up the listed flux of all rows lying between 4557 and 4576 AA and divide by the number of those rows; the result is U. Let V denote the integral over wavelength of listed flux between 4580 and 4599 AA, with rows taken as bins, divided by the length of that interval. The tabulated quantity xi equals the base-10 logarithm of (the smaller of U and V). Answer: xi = 1.35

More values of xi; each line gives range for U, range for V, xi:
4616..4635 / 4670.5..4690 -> 1.38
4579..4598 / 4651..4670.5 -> 1.36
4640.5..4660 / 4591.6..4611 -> 1.37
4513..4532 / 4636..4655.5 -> 1.34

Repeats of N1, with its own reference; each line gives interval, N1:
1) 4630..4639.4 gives -0.03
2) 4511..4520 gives 0.00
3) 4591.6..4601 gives -0.01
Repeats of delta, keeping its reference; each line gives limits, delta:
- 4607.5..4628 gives 0.74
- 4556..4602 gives 0.74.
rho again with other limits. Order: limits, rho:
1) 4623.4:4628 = 2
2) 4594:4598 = -5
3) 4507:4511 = 0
